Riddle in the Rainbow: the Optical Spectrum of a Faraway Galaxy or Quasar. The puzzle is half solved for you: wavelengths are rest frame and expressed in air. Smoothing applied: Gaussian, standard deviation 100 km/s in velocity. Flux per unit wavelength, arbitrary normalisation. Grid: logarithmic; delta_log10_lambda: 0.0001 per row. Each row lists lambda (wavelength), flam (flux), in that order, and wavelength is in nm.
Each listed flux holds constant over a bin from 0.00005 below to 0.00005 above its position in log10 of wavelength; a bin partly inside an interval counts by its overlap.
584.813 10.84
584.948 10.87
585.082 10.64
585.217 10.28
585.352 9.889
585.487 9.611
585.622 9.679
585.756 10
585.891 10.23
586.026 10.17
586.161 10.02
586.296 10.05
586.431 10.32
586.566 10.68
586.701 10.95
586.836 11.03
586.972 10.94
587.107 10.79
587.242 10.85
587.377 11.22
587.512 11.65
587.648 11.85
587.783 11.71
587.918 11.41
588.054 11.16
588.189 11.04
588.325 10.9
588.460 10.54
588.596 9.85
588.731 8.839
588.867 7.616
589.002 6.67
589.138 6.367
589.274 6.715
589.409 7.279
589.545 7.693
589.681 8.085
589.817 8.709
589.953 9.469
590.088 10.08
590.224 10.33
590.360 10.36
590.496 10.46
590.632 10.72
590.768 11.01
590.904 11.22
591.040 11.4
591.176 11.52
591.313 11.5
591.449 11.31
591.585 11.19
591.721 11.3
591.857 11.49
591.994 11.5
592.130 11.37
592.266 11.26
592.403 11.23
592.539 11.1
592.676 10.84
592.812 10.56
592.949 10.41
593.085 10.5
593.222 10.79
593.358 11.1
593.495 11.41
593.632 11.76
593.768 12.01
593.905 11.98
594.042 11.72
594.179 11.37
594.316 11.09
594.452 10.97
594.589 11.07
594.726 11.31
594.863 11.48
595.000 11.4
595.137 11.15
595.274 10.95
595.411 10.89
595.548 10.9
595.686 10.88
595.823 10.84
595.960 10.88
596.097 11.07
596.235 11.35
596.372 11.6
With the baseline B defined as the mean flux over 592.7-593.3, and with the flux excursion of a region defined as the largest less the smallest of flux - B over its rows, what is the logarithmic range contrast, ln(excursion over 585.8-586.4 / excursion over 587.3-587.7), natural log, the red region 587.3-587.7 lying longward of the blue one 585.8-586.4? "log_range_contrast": -1.1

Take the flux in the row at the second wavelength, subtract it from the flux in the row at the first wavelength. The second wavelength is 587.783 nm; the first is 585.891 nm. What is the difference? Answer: -1.5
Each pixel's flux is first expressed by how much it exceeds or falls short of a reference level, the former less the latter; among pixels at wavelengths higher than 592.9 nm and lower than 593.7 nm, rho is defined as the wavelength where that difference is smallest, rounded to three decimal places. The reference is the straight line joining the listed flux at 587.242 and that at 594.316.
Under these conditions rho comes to 592.949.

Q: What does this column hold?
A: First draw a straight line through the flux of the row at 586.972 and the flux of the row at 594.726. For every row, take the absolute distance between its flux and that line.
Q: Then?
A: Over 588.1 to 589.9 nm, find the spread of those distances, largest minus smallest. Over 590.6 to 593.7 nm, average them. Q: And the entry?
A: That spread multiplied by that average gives 1.36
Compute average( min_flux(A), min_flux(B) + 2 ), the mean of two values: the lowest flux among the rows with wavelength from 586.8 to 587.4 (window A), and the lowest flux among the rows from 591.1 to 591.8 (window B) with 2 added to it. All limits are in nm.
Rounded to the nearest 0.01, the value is 11.99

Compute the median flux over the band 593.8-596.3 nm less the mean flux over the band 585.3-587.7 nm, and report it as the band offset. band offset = 0.53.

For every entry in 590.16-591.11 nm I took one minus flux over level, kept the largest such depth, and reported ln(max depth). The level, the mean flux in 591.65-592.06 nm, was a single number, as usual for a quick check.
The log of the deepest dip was -2.3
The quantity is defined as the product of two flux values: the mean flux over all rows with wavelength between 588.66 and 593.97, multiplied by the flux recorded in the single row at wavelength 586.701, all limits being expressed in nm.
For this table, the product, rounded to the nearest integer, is 112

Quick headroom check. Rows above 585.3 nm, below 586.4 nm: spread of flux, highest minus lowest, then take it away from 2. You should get 1.4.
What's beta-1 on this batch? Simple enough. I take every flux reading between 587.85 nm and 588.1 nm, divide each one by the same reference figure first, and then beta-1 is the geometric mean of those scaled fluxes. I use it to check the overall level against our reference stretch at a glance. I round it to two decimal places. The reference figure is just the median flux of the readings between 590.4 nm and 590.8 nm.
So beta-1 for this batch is 1.05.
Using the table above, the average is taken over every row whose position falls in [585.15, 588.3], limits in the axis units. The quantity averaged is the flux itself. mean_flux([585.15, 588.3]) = 10.7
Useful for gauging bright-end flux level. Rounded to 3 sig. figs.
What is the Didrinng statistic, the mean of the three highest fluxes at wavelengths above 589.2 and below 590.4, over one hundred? 0.103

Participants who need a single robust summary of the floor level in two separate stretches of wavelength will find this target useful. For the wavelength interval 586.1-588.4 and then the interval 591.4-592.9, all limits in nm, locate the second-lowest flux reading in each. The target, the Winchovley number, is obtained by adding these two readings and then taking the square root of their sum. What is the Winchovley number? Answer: 4.57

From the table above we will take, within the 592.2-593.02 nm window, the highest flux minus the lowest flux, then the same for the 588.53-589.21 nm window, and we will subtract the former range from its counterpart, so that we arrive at 2.6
